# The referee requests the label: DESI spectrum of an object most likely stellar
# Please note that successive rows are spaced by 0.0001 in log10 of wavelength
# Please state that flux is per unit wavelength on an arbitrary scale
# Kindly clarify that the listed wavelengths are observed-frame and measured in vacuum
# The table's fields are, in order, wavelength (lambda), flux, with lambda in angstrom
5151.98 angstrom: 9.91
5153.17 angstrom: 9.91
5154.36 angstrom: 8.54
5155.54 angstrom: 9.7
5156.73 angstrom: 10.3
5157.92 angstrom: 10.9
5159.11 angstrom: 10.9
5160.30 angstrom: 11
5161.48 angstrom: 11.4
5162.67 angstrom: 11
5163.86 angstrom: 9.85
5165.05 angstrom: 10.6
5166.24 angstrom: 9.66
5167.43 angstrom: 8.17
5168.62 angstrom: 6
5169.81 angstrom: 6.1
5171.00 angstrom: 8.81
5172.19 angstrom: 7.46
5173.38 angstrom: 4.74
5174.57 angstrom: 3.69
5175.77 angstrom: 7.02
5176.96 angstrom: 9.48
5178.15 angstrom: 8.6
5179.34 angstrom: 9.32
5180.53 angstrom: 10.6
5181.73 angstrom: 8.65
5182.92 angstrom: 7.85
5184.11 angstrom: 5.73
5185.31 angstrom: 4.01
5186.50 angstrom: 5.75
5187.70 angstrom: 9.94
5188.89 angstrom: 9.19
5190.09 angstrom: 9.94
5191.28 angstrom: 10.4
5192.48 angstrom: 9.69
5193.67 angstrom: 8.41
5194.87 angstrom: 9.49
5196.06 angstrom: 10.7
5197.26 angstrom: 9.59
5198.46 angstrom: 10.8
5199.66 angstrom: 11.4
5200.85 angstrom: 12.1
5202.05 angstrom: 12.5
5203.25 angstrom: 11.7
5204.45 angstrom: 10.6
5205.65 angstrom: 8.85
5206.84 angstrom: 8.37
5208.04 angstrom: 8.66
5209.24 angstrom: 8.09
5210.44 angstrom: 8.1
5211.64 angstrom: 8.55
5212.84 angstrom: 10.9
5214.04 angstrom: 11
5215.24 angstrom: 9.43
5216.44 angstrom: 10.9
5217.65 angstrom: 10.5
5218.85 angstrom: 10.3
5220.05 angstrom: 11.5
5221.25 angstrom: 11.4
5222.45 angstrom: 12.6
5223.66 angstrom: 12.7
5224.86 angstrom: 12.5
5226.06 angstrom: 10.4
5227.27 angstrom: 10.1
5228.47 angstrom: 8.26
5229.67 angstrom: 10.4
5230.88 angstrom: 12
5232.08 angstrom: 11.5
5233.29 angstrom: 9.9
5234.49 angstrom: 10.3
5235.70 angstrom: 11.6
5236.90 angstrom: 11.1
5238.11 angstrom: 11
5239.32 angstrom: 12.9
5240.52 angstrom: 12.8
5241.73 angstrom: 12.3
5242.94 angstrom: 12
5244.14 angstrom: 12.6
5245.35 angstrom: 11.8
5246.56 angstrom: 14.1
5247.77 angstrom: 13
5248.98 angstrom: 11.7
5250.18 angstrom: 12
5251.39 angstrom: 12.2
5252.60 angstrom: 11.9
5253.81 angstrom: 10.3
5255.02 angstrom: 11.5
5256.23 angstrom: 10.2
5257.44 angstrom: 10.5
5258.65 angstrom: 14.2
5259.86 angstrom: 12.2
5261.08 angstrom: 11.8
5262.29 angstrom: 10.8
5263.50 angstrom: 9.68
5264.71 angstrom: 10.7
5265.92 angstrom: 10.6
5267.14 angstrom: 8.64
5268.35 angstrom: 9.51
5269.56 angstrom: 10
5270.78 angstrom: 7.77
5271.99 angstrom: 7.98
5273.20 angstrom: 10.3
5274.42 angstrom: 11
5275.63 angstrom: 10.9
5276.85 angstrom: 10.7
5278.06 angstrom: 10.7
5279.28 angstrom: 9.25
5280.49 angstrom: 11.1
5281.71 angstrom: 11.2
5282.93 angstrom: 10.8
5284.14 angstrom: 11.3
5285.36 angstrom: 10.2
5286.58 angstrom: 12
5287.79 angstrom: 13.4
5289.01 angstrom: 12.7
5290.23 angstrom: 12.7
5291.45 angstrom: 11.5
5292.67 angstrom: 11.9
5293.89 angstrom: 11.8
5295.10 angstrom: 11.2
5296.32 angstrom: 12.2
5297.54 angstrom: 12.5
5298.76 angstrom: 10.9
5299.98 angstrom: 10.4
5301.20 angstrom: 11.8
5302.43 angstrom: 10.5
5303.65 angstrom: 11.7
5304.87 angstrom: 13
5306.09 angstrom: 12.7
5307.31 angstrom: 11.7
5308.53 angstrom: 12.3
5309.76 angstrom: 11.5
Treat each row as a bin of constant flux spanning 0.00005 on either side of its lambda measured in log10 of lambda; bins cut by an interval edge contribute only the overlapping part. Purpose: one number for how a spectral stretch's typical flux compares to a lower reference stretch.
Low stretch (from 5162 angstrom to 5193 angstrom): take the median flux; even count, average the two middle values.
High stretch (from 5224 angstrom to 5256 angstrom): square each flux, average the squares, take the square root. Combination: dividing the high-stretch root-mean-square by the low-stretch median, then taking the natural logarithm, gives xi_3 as 0.28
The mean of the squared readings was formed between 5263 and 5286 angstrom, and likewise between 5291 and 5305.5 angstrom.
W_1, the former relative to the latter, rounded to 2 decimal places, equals 0.76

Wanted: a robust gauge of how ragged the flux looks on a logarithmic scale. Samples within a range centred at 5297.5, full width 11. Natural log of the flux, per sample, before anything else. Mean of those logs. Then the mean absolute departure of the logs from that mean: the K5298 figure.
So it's 0.06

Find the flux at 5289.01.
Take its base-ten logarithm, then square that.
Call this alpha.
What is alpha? 1.22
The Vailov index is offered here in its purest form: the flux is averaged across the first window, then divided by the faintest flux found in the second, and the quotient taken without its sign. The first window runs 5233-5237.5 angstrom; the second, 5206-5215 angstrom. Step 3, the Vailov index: 1.33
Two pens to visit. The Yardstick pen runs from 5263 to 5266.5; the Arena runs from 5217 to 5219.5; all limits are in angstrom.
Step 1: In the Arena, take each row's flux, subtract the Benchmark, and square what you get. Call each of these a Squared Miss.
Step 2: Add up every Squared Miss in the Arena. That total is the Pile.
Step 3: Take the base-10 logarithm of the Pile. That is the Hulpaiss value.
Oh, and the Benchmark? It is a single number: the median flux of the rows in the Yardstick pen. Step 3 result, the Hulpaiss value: -1.0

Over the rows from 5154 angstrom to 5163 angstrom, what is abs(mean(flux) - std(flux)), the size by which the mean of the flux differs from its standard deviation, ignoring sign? 9.6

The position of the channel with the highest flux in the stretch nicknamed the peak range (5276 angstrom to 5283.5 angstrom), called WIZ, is 5281.71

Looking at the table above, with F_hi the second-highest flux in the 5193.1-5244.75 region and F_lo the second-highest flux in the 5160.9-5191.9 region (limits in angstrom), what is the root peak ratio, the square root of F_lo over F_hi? 0.927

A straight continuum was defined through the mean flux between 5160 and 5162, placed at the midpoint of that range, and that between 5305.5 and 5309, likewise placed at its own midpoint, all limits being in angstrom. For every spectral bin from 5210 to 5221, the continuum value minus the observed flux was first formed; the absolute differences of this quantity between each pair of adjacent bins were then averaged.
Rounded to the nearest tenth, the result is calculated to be 1.0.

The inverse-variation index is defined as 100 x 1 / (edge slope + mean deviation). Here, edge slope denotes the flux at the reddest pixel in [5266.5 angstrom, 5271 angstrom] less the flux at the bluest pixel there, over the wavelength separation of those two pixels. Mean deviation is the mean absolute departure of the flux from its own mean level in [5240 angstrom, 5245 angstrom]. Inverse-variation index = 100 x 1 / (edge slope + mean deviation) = 2779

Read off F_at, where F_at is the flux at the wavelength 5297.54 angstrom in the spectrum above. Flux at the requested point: 12.5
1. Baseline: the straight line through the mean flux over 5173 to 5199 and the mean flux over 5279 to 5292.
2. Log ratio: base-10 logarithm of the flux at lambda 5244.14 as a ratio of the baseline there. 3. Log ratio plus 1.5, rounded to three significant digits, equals 1.59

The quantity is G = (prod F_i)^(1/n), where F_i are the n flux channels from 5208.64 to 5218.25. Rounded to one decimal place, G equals 9.6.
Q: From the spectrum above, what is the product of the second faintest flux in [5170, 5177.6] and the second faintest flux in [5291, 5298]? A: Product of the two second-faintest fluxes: 55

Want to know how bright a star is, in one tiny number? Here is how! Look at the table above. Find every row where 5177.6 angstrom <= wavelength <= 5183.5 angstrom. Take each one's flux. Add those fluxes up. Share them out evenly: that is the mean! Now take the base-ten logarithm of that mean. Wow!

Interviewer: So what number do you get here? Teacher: 0.95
